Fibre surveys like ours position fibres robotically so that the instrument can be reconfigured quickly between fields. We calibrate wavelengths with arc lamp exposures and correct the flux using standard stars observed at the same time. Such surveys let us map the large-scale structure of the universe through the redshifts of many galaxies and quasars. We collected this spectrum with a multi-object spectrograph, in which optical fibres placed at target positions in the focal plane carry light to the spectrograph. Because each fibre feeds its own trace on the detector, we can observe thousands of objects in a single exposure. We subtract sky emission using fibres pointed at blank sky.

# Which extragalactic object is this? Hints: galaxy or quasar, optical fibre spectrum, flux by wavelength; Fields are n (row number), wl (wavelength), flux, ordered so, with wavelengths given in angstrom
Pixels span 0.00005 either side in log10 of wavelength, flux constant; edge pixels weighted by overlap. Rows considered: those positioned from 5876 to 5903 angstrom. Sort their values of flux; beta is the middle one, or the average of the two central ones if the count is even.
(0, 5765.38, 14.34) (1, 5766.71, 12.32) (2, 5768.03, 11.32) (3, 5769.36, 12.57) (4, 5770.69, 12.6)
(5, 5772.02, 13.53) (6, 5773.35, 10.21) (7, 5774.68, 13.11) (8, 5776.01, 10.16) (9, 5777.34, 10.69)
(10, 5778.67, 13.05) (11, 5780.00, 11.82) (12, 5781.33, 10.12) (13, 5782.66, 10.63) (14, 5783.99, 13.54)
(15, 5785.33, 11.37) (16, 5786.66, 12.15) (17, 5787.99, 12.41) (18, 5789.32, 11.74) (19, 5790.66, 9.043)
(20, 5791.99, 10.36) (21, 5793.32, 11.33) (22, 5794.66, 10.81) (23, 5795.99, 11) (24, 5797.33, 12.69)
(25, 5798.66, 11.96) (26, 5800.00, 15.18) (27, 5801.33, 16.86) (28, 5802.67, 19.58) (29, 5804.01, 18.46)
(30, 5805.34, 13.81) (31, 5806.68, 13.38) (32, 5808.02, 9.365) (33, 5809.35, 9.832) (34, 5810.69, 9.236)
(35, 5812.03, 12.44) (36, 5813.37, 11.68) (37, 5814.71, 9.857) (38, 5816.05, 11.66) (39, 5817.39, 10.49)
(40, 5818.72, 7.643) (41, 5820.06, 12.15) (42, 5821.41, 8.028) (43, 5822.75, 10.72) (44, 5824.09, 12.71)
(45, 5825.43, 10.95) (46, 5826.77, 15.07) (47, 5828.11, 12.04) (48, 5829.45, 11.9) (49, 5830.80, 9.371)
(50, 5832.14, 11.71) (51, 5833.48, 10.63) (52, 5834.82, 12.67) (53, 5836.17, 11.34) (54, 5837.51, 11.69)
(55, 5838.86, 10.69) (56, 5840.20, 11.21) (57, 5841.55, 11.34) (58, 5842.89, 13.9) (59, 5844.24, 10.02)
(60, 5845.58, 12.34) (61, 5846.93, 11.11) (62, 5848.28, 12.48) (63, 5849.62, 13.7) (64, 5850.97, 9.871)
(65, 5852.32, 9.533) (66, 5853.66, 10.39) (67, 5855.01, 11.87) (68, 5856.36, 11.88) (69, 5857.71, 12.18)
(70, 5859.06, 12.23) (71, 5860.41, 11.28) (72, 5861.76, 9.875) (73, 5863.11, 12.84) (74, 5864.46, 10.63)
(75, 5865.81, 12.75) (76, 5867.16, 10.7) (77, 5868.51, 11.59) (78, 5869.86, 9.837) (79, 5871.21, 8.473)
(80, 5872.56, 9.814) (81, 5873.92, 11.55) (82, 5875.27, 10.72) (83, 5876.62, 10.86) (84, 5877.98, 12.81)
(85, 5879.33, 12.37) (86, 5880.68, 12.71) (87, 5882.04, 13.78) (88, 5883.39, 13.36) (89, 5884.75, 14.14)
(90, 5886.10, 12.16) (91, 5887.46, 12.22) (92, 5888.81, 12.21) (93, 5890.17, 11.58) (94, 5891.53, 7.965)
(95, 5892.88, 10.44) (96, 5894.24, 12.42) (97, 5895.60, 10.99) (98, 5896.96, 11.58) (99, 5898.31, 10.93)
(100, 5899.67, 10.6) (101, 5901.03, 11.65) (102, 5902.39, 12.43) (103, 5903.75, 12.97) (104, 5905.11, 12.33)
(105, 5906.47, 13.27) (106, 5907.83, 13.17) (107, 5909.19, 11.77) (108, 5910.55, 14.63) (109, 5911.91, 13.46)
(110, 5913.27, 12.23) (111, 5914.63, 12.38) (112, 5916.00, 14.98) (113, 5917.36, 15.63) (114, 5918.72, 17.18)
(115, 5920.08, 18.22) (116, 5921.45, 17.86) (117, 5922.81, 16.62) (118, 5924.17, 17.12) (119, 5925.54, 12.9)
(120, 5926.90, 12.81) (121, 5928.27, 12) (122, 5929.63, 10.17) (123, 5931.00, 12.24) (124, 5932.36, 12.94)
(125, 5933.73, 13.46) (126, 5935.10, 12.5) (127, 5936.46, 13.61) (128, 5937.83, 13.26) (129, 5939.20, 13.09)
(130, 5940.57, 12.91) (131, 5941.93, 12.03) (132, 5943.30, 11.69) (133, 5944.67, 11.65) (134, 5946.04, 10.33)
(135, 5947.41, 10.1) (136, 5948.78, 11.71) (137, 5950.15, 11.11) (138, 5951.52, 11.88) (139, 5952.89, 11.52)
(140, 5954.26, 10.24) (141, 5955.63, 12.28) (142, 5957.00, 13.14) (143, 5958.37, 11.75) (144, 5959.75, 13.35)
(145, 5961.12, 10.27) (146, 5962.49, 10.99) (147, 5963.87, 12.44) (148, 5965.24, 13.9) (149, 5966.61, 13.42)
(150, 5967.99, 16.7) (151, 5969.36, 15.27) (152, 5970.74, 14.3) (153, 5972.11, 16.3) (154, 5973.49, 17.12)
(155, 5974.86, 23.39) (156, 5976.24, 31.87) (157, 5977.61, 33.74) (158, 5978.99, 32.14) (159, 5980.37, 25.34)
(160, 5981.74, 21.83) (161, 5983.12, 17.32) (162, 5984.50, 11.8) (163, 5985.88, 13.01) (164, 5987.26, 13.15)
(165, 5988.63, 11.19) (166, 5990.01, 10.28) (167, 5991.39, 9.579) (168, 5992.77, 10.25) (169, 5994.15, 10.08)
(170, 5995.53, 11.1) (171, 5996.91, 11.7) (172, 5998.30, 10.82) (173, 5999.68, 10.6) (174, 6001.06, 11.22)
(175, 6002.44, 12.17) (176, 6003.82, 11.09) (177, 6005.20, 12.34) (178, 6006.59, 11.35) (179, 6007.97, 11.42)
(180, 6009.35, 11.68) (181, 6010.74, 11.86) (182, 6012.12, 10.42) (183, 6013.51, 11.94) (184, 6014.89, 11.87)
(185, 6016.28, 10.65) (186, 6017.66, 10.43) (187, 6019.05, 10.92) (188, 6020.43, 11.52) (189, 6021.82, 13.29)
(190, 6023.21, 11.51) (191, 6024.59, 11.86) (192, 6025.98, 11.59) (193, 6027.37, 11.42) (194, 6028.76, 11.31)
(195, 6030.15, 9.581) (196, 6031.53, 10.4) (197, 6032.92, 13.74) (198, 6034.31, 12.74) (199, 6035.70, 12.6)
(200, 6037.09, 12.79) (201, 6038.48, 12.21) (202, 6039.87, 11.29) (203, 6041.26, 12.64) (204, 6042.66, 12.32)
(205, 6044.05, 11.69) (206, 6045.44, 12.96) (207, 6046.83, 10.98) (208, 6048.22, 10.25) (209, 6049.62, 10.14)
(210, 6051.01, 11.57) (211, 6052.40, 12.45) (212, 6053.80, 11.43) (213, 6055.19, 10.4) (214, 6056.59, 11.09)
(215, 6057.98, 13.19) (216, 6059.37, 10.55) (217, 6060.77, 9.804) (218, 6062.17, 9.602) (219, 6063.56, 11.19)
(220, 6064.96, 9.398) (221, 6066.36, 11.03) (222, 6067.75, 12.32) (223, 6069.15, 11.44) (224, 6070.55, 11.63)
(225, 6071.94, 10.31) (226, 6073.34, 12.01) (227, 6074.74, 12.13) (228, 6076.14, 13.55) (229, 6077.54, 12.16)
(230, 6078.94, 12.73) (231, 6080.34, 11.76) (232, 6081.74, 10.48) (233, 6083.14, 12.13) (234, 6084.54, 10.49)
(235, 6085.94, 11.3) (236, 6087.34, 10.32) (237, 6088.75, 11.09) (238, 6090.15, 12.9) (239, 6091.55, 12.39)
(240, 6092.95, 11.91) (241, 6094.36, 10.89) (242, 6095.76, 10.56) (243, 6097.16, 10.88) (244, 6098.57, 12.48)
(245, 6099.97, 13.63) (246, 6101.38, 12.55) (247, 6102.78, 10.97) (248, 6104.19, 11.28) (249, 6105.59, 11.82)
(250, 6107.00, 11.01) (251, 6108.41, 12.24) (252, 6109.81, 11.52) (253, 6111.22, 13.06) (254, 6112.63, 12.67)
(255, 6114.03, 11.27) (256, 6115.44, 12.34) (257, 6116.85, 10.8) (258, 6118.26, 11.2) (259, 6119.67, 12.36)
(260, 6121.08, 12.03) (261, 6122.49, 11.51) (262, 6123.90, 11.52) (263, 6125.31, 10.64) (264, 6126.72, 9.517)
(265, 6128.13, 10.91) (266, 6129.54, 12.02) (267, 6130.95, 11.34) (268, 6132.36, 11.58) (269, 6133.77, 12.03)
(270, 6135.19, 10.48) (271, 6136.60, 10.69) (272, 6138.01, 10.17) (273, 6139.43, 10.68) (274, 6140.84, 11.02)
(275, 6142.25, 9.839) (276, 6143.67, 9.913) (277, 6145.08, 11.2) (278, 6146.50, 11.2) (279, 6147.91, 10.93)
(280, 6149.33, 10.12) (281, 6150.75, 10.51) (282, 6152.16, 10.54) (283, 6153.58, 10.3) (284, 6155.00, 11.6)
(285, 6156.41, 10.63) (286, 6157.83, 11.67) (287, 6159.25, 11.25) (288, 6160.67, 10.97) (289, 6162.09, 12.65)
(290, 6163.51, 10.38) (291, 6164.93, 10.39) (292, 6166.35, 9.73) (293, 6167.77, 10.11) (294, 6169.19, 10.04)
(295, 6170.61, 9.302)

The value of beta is 12.2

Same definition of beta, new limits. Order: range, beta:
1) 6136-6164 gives 10.7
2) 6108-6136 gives 11.5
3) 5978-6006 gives 11.5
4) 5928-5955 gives 11.9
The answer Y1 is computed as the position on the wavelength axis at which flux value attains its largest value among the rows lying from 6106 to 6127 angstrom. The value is 6111.22 angstrom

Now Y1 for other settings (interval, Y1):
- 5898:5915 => 5910.55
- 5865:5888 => 5884.75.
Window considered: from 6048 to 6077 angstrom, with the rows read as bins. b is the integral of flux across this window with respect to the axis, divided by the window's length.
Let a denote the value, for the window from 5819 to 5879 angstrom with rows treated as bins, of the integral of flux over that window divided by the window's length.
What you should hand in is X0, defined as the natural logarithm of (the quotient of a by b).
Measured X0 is 0.01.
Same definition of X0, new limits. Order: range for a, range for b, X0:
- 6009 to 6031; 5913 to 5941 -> -0.21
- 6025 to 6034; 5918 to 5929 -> -0.31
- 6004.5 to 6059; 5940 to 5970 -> -0.05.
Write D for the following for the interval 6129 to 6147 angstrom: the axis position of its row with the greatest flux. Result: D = 6133.77 angstrom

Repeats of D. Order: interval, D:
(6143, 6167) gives 6162.09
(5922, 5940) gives 5924.17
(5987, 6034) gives 6032.92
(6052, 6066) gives 6057.98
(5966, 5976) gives 5974.86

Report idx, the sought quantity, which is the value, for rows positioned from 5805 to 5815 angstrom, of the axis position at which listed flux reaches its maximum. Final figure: 5805.34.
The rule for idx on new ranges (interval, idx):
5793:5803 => 5802.67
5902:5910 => 5906.47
